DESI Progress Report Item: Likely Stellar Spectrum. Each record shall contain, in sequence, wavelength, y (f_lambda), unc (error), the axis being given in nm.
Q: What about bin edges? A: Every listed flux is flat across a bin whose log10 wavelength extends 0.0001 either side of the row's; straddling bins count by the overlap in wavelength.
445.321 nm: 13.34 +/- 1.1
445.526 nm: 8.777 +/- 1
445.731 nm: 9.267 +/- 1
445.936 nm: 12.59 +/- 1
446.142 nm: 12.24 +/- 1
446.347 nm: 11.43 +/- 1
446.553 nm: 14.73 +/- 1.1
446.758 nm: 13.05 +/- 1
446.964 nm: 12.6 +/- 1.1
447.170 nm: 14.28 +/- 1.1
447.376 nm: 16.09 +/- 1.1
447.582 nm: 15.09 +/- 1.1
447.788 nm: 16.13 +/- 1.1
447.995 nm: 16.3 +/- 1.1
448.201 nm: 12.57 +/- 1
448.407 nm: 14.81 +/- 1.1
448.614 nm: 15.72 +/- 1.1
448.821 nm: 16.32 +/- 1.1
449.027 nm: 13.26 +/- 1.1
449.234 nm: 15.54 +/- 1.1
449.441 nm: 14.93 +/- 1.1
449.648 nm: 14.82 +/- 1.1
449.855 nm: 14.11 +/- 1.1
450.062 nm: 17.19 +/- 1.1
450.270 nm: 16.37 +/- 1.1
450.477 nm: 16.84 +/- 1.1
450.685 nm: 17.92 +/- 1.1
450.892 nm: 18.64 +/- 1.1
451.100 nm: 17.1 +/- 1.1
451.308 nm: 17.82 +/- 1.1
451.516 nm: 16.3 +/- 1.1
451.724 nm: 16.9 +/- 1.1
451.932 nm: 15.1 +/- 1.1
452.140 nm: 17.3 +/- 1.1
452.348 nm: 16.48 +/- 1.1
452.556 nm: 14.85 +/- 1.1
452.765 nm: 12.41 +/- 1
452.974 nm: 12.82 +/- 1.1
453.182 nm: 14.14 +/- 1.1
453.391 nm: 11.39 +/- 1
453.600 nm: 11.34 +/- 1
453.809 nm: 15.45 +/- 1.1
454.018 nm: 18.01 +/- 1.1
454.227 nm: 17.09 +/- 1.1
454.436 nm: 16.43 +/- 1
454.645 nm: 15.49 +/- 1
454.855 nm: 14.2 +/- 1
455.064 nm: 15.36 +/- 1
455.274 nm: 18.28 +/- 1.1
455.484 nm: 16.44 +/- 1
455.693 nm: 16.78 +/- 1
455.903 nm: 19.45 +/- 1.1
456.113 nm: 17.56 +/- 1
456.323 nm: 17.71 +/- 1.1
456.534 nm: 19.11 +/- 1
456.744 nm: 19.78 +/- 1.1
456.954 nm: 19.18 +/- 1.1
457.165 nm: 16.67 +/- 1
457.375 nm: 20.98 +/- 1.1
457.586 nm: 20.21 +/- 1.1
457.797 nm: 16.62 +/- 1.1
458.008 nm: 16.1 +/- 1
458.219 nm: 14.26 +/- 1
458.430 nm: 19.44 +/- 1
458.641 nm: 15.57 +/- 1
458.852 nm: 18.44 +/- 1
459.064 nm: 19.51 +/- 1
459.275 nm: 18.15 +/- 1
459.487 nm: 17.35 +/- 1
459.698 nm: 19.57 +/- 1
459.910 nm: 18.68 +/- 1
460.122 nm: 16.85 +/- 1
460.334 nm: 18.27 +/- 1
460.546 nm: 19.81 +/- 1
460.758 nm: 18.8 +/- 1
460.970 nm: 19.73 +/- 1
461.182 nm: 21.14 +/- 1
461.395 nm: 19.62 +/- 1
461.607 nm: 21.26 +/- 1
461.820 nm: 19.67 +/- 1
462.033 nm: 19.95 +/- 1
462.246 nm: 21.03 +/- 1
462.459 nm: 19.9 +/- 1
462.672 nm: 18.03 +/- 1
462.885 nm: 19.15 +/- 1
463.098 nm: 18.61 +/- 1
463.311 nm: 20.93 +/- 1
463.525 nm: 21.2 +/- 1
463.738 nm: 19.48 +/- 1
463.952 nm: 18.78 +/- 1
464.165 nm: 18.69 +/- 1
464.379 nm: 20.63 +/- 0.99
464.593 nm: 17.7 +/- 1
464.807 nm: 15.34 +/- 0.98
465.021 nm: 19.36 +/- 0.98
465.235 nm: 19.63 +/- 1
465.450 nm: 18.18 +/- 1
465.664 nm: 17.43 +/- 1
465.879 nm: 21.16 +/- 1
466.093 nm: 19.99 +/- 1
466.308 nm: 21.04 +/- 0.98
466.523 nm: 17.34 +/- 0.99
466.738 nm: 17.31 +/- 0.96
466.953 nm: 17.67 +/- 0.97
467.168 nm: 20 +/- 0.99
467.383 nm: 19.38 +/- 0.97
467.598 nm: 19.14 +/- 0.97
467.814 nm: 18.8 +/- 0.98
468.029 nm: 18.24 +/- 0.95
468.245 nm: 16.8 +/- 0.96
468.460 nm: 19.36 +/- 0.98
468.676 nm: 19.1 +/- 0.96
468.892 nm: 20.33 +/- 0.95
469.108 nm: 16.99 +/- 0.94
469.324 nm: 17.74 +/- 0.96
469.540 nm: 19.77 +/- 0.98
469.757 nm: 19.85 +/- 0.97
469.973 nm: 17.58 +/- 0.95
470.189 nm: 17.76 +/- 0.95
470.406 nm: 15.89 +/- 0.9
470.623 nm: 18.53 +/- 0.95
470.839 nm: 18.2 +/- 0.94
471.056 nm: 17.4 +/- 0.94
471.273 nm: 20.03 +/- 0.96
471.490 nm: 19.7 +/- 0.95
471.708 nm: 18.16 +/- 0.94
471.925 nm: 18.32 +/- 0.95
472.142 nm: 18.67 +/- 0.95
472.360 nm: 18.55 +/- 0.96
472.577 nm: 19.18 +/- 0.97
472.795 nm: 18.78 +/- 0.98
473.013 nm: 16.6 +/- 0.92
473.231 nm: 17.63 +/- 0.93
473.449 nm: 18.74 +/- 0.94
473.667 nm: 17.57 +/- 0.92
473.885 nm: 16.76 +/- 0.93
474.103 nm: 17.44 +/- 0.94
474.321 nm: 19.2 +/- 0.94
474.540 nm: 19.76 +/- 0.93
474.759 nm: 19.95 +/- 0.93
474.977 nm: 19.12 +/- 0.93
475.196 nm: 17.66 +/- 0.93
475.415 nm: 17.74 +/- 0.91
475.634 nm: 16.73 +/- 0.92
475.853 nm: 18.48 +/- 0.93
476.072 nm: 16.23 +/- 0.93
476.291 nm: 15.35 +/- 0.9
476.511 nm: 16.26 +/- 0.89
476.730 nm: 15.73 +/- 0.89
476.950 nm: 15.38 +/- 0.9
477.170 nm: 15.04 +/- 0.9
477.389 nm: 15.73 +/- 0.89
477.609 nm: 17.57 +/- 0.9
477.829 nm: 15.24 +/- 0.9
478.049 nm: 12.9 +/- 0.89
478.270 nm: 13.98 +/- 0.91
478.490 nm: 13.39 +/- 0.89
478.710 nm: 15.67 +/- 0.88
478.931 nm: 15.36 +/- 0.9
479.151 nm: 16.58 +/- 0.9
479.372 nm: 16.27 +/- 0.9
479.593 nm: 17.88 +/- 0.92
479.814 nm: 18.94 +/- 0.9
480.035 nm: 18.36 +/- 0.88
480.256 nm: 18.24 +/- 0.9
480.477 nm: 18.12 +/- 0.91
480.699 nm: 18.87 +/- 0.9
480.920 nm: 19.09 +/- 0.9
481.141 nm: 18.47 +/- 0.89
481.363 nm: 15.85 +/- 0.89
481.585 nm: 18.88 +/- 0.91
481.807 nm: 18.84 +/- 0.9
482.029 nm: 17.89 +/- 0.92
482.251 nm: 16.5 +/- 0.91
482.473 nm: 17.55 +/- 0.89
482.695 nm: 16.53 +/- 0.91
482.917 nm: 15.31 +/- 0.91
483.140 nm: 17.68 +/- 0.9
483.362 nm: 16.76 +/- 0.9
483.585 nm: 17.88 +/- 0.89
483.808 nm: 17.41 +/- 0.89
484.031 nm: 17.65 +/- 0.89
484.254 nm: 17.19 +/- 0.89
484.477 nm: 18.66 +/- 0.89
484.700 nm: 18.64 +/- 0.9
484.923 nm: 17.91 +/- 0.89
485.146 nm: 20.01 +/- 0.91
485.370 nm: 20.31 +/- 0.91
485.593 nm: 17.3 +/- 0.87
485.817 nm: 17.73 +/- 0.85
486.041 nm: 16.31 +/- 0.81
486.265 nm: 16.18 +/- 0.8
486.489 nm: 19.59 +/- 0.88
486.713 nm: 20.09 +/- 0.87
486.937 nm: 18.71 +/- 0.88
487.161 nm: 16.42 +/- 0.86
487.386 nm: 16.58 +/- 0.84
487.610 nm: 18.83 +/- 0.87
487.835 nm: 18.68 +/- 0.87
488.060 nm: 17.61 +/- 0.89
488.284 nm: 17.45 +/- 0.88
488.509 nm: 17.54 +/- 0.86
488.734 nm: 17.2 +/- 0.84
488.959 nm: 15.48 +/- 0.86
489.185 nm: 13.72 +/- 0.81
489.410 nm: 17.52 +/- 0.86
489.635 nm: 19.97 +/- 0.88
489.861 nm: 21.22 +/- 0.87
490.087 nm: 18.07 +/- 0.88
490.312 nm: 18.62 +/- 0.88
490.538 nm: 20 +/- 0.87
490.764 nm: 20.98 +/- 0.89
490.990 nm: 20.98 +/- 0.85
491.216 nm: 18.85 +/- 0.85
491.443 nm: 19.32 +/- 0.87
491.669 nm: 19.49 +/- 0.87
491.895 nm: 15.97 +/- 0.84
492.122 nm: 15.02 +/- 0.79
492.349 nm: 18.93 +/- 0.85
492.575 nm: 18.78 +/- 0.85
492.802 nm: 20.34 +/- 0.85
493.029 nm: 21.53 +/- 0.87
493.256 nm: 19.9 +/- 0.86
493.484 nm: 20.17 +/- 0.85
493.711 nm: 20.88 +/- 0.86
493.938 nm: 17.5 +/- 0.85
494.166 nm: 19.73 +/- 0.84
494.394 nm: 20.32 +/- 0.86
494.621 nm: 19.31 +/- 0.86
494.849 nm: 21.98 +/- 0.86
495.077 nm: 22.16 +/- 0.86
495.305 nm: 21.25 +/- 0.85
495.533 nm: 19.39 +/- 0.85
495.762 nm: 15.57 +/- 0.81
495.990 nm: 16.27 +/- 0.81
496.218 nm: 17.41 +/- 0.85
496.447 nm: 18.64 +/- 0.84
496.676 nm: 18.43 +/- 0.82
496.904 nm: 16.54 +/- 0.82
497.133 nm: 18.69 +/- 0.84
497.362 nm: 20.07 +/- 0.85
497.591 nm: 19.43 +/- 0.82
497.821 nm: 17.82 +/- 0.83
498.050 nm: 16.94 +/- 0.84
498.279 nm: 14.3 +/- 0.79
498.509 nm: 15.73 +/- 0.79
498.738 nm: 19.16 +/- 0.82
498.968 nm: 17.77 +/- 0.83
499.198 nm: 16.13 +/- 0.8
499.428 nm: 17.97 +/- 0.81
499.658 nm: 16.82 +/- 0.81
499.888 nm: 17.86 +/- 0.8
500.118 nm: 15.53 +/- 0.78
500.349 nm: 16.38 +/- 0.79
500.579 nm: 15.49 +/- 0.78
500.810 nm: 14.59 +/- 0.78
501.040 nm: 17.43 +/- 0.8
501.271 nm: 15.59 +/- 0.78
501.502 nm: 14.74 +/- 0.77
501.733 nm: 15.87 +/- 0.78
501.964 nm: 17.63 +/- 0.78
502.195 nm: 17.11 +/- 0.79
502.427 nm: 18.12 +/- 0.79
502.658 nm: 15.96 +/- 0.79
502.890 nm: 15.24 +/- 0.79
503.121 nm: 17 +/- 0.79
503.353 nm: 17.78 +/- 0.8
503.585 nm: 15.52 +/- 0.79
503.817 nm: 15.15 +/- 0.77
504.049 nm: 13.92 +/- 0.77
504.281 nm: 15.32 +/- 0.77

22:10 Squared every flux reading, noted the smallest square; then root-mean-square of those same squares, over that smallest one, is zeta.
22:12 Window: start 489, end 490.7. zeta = 1.88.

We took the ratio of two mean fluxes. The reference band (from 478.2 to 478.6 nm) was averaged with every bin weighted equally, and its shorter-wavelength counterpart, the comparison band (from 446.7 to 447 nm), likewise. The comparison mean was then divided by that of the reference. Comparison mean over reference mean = 0.94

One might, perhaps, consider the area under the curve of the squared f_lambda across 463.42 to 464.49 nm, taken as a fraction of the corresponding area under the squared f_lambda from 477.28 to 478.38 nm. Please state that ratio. 1.65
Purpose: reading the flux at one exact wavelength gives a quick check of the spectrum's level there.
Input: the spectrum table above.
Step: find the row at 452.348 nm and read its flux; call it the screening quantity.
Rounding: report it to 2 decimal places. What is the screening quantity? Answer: 16.48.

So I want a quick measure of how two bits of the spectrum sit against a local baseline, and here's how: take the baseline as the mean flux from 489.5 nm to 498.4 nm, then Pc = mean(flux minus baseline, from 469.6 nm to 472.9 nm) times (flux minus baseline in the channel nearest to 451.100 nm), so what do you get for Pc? 1.0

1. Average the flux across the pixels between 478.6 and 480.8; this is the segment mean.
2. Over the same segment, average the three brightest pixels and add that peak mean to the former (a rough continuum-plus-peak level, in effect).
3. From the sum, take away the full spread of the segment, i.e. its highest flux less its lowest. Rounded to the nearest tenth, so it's 32.6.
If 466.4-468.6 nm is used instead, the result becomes 34.8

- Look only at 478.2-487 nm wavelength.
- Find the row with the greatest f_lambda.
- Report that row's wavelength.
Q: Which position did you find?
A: 485.370 nm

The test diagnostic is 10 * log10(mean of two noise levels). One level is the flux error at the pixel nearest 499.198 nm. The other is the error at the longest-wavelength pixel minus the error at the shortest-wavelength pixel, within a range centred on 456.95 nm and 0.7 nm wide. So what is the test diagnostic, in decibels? -4.6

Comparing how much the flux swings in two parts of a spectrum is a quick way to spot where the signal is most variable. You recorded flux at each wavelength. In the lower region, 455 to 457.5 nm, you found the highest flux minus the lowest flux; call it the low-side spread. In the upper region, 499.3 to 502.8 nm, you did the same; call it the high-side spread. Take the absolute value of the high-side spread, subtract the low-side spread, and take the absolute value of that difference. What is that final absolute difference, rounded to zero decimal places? 2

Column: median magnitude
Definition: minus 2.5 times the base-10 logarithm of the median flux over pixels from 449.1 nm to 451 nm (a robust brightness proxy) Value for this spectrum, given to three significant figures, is -3.04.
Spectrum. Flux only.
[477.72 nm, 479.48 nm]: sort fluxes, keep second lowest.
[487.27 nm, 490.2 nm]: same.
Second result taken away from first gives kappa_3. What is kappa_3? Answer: -2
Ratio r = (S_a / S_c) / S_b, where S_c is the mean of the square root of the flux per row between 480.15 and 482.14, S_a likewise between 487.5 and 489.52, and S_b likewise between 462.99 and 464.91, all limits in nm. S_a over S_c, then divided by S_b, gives 0.222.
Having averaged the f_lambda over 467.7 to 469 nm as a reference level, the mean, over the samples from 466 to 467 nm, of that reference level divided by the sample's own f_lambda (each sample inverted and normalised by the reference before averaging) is 1.01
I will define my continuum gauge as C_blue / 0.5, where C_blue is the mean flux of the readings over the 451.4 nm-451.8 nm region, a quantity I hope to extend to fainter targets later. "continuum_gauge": 33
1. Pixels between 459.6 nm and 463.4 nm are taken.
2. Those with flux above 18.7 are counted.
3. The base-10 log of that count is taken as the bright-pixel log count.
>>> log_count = 1.11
